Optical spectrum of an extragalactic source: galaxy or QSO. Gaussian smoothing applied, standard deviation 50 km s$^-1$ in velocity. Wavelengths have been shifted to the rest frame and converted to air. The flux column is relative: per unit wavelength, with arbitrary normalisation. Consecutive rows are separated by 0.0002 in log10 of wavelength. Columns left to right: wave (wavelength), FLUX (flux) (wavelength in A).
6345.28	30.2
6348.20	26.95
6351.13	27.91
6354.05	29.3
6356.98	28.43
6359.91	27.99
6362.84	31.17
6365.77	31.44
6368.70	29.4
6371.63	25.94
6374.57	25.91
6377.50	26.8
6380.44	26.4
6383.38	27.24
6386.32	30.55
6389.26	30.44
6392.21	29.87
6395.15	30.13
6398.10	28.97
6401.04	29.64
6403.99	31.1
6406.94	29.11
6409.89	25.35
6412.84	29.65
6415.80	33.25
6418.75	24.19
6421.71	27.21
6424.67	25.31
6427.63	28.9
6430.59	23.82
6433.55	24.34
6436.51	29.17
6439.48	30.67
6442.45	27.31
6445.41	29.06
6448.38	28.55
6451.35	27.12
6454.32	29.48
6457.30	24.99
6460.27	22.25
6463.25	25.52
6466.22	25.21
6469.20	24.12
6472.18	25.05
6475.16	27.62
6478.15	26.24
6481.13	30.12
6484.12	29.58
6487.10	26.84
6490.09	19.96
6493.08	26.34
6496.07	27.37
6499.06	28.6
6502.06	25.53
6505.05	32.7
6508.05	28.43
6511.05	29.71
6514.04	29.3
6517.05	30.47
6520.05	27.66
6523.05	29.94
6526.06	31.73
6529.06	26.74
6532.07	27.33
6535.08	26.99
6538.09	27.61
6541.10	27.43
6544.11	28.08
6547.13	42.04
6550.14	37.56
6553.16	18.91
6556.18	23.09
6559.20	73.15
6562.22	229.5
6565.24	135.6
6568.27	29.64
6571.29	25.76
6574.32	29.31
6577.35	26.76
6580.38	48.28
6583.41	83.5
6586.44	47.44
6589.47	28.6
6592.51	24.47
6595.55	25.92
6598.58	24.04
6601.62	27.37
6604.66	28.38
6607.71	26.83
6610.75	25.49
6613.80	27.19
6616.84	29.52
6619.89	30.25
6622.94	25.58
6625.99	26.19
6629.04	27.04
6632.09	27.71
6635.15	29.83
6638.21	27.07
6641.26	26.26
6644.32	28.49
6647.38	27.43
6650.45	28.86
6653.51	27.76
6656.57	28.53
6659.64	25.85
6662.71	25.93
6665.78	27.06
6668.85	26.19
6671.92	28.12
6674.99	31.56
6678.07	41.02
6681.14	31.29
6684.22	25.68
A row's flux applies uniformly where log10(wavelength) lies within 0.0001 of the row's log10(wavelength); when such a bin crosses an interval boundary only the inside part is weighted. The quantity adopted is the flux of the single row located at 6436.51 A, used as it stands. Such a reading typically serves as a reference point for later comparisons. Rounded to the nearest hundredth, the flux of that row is 29.17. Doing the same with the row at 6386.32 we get 30.55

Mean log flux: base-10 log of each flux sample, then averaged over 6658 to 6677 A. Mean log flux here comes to 1.44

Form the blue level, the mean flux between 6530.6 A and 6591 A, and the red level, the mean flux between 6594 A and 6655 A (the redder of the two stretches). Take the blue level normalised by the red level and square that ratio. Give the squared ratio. 3.5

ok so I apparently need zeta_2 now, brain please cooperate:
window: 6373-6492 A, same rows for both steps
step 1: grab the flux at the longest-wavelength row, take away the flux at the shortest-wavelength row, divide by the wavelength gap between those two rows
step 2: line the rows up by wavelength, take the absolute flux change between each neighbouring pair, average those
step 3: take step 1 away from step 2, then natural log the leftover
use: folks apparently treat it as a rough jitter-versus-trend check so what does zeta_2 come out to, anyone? 0.9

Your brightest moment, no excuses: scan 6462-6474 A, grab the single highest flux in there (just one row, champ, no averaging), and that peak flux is 25.52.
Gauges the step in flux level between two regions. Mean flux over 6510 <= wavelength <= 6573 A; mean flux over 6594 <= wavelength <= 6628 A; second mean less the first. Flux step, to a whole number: -19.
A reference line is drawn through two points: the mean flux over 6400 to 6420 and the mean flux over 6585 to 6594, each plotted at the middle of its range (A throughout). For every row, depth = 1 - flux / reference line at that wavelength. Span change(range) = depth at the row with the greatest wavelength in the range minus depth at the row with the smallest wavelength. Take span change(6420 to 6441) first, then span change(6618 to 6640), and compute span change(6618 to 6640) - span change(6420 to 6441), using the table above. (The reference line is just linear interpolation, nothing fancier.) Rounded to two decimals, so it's 0.21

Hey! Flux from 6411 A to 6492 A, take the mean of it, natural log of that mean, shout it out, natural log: 3.29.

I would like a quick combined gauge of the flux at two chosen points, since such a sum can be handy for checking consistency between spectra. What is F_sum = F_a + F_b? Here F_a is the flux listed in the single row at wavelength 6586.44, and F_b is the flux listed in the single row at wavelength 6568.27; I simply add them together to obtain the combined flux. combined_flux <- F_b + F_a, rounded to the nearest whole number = 77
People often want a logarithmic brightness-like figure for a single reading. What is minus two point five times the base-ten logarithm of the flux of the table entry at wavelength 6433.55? -3.47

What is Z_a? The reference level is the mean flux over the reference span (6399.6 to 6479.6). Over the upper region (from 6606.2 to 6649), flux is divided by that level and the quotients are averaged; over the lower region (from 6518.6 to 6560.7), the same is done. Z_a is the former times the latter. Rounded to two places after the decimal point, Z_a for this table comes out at 1.19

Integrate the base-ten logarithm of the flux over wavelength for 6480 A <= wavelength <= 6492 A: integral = 17.0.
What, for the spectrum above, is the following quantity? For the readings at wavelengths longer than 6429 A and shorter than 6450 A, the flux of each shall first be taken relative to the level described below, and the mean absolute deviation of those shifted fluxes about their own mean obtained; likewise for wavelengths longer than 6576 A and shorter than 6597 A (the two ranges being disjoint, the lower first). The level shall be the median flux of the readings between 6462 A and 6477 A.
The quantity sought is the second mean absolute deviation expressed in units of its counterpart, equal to 7.92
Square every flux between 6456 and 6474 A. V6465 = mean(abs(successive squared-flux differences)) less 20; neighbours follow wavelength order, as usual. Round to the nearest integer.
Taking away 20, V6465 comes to 60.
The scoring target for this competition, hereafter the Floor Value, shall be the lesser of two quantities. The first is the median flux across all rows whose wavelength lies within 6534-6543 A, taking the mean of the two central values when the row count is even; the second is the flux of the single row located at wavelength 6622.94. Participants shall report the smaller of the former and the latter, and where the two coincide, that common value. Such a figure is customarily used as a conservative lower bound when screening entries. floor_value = 25.6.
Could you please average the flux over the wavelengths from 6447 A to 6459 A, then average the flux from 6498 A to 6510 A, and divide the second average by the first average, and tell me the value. 1.05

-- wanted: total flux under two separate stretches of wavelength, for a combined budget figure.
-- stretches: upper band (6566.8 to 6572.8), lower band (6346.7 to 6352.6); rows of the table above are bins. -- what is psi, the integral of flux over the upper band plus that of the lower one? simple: 328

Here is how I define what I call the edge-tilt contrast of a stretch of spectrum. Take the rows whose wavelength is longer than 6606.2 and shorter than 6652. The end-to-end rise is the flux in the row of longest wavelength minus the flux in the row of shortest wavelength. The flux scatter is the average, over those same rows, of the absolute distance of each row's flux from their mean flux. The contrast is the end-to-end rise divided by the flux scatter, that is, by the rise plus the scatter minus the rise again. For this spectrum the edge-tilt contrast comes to 1.7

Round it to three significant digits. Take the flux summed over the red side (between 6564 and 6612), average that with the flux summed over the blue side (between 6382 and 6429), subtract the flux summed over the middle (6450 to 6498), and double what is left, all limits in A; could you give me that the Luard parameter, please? 263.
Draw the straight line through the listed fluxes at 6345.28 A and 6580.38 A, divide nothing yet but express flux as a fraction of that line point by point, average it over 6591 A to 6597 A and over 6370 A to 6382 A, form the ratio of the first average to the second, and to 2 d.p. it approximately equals 0.63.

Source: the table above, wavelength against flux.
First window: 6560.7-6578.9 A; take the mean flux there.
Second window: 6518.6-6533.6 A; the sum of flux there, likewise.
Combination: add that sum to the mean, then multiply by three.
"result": 668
